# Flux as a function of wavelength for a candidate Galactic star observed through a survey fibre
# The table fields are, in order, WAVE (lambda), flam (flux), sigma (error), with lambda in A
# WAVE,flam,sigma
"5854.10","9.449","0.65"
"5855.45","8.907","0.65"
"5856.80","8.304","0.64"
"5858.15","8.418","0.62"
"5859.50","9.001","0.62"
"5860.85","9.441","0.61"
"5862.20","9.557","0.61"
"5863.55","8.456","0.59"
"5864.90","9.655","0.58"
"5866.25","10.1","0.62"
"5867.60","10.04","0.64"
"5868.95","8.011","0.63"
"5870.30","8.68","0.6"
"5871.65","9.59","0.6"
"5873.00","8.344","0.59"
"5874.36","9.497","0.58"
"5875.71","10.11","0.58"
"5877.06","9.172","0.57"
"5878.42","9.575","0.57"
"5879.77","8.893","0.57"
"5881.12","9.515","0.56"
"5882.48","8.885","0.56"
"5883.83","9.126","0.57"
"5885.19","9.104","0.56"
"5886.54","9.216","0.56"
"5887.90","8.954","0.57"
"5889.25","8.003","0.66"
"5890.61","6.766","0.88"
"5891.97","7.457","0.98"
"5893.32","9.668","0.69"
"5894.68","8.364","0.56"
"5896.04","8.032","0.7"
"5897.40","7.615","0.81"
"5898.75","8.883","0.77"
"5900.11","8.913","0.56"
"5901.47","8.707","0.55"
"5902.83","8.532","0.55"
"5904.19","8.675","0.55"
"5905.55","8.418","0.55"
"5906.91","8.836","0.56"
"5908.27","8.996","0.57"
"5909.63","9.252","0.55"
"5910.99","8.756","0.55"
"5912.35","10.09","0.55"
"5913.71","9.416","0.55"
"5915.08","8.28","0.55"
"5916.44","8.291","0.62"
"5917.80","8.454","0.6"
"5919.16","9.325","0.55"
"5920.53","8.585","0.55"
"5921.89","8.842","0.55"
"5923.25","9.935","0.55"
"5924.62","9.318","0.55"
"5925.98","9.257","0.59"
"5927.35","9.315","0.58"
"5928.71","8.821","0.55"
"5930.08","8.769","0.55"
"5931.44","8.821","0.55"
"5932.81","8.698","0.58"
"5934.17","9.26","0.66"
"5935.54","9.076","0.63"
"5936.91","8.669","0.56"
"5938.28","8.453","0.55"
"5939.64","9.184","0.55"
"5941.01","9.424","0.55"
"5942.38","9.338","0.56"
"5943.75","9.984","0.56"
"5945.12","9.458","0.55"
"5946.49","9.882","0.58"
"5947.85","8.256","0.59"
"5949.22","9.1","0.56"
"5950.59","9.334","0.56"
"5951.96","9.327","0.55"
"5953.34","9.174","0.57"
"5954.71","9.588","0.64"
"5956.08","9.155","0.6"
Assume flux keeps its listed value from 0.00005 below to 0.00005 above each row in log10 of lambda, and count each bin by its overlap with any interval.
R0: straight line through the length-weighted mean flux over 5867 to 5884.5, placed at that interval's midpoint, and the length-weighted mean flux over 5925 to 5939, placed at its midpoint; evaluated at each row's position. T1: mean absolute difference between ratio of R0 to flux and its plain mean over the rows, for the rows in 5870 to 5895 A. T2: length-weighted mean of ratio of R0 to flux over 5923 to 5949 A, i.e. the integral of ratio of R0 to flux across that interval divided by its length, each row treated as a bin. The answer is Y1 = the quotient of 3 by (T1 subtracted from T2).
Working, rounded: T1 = 0.077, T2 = 0.98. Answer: 3.3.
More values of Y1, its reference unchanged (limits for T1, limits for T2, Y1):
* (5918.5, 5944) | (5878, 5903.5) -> 2.9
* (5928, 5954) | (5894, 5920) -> 3.0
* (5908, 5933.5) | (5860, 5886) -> 3.1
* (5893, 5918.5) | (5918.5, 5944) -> 3.2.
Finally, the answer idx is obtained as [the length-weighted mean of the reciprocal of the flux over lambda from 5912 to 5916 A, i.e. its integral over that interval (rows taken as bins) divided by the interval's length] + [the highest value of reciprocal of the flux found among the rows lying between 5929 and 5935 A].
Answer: 0.225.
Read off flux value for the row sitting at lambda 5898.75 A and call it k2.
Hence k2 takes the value 8.883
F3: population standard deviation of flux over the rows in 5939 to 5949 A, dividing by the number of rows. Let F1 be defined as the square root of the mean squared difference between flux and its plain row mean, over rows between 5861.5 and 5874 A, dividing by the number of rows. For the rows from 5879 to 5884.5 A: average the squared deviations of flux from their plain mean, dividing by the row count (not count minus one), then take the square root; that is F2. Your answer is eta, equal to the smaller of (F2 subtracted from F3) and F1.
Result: 0.27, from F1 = 0.7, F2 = 0.26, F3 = 0.52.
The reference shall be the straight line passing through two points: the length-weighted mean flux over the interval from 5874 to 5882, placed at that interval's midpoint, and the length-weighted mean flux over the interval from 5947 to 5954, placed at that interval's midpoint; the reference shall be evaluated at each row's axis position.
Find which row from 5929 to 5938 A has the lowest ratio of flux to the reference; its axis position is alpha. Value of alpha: 5936.91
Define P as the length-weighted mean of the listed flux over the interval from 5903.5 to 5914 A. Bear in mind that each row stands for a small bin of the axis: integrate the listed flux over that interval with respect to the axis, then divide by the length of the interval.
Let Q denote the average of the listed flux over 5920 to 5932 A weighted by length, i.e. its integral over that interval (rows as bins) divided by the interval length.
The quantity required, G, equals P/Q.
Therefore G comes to 1.00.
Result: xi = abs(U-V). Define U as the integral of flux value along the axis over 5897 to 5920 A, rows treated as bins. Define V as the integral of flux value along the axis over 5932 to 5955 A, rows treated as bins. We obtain 9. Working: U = 202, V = 211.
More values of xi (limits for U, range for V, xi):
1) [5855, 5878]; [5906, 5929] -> 2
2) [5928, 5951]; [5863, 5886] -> 3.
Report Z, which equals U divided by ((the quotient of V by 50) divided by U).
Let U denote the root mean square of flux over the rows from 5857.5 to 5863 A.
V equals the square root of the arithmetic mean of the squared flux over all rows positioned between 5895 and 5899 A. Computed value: 507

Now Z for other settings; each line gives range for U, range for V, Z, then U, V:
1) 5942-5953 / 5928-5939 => 495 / 9.35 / 8.8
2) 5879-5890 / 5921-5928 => 431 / 8.97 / 9.3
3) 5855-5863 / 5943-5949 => 425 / 8.95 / 9.4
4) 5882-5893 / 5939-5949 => 384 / 8.48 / 9.4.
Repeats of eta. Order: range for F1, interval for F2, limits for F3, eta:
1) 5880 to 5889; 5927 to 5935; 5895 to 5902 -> 0.20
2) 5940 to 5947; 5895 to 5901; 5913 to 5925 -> -0.01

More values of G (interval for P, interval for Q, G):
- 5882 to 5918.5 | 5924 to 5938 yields 0.96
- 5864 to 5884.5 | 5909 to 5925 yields 1.03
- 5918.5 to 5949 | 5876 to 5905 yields 1.05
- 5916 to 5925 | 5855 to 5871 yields 0.99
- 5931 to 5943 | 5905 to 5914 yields 0.99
